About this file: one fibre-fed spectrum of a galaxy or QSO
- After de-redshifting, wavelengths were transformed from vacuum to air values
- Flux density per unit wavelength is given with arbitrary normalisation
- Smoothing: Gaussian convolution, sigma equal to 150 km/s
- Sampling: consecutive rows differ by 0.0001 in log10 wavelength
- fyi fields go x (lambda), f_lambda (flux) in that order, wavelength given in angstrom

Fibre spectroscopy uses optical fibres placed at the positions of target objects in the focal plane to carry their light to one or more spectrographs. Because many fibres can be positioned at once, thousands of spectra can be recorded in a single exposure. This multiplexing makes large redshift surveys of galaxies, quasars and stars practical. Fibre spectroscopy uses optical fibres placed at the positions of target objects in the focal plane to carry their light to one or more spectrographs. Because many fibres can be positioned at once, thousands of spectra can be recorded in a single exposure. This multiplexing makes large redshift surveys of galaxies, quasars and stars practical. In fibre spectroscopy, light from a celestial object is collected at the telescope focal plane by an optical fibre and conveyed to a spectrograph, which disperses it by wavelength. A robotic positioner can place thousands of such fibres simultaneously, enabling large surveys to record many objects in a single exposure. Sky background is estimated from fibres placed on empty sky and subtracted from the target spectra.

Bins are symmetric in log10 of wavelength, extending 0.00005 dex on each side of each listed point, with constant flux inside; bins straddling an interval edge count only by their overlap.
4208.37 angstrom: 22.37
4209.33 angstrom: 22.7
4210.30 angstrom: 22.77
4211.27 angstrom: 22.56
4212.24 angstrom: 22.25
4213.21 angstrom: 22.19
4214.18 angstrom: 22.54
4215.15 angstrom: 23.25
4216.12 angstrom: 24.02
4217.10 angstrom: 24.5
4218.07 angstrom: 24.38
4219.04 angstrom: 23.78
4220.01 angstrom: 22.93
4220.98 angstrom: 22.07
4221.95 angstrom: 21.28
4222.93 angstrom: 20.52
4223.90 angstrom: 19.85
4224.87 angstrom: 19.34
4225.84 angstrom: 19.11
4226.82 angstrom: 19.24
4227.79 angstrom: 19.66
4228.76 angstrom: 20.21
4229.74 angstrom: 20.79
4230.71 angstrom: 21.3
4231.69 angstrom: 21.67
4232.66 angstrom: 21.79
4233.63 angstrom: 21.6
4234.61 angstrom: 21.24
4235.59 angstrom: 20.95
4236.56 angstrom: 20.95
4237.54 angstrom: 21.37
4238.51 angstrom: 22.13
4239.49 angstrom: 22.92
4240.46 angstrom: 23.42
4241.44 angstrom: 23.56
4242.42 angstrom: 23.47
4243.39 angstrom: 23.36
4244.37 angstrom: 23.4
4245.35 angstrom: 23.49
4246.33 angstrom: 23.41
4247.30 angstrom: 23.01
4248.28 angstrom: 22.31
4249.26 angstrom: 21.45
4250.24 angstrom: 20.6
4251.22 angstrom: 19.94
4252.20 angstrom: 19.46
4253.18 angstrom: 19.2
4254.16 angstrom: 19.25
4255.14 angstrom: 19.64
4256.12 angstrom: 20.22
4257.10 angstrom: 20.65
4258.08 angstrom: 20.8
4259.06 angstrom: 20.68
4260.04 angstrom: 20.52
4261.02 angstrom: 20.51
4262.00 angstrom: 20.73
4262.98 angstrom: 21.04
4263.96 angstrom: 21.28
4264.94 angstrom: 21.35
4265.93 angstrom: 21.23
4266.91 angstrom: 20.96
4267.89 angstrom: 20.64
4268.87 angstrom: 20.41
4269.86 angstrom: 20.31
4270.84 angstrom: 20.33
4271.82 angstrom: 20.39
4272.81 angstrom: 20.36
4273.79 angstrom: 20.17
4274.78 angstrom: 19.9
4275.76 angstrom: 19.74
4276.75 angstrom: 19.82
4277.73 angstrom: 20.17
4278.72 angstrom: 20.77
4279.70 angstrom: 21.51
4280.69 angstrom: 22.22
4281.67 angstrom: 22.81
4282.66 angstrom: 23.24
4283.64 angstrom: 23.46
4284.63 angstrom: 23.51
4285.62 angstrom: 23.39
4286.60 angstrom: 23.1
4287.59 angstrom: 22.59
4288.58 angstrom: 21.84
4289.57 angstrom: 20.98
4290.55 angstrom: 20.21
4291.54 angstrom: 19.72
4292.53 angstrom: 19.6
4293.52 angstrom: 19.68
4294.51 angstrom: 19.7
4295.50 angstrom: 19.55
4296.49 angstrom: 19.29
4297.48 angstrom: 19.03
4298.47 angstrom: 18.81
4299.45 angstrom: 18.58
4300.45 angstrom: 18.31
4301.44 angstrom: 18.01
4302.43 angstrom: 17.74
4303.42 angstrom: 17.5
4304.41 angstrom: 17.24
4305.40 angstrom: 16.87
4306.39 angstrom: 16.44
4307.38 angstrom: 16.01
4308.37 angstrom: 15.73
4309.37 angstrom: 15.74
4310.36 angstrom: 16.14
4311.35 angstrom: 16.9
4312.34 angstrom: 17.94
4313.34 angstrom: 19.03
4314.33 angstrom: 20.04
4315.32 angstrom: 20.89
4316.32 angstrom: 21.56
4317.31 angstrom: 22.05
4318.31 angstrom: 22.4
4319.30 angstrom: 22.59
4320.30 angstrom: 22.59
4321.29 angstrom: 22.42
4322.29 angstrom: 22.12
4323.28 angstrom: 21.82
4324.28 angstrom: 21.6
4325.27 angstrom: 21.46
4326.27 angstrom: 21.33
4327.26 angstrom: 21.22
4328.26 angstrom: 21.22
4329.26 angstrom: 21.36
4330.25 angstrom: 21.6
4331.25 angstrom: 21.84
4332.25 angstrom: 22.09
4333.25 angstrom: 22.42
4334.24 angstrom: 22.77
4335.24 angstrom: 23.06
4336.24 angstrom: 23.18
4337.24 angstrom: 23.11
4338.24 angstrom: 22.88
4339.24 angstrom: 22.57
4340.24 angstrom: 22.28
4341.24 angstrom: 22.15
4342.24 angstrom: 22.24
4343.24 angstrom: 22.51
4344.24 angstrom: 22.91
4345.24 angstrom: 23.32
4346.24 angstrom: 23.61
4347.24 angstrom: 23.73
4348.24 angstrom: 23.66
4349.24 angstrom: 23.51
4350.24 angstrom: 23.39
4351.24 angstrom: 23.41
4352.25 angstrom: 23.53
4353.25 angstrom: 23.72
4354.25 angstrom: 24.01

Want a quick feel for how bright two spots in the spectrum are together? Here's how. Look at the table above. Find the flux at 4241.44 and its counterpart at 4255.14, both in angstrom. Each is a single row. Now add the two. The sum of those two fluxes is 43.2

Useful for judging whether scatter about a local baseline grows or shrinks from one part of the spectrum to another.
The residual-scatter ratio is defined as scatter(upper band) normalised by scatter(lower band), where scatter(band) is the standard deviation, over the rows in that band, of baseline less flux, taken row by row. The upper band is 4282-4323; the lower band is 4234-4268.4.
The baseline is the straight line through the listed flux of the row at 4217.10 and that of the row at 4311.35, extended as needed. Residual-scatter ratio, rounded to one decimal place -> 2.1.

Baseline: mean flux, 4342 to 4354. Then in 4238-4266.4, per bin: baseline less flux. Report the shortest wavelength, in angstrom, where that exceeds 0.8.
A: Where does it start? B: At 4238.51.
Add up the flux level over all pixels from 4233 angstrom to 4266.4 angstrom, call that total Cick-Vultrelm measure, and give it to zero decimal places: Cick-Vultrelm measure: 729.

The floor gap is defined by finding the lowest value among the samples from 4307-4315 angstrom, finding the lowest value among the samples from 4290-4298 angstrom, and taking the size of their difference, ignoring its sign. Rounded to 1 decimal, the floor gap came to 3.3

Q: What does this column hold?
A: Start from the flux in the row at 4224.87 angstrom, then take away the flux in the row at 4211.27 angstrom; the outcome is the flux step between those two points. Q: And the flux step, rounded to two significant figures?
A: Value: -3.2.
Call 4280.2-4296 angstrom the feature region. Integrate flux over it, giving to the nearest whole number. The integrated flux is 341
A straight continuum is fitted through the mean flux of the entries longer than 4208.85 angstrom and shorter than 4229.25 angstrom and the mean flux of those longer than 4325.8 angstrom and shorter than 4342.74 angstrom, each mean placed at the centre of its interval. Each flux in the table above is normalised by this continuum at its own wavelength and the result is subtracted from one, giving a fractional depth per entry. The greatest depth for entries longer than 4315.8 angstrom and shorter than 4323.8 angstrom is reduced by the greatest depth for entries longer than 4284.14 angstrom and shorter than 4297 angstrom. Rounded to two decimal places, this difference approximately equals -0.10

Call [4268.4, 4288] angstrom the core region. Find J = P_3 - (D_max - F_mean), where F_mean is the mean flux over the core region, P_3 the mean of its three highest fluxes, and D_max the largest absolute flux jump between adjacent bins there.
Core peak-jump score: 44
